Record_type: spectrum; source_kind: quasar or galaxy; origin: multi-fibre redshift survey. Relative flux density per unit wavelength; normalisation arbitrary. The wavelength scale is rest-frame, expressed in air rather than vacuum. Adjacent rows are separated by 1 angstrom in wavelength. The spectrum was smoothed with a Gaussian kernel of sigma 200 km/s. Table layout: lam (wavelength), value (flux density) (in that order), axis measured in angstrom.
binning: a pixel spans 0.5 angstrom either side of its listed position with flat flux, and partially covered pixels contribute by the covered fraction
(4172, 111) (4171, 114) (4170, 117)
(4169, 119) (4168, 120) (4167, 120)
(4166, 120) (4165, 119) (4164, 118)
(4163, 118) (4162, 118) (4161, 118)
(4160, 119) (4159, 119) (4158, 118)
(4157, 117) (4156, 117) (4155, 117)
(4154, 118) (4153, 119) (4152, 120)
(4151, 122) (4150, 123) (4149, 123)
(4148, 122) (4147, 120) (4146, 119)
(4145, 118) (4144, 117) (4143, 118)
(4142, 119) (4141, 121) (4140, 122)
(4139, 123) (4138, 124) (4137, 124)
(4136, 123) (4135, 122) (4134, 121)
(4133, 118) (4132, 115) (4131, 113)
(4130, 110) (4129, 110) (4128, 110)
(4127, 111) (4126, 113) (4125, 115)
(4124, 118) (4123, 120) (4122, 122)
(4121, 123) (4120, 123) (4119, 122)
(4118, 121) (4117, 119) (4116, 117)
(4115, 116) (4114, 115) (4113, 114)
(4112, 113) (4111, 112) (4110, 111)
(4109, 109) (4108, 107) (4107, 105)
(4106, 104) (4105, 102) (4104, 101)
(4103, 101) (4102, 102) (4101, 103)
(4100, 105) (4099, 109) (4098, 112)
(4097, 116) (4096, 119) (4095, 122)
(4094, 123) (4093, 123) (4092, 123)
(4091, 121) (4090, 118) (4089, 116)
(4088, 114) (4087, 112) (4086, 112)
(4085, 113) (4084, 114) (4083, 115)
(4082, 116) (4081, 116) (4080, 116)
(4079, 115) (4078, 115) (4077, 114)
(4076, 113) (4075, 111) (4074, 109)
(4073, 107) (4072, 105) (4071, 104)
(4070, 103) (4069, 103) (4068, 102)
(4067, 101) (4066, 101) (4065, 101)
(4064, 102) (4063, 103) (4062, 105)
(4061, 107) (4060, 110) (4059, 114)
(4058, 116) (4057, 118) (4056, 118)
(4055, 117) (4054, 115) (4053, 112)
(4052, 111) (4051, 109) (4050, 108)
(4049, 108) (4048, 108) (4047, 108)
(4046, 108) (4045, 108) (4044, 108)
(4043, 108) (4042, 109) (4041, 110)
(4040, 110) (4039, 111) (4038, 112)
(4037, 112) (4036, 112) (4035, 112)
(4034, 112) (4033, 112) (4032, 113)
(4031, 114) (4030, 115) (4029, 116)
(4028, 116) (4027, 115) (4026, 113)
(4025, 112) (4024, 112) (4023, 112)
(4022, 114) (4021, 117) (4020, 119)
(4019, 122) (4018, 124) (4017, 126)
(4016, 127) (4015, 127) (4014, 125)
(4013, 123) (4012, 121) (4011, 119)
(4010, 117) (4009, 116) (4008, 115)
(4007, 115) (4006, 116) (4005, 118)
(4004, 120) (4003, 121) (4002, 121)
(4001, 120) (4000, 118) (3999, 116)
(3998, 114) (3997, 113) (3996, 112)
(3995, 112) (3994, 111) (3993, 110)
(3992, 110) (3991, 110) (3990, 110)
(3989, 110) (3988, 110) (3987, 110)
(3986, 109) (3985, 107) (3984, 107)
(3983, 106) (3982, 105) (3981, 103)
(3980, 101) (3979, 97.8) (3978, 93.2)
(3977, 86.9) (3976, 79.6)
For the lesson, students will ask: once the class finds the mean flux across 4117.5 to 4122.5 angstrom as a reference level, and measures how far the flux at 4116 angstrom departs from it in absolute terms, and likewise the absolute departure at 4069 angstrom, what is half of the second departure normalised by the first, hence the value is 1.8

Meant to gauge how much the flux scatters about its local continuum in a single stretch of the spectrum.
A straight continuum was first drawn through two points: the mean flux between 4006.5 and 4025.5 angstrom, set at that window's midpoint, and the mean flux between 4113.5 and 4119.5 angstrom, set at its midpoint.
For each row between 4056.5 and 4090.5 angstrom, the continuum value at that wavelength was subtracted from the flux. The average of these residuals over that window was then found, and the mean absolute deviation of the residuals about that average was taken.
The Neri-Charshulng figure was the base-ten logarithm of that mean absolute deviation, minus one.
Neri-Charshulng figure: -0.29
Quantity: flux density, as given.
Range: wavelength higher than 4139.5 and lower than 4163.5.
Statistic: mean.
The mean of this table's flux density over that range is 119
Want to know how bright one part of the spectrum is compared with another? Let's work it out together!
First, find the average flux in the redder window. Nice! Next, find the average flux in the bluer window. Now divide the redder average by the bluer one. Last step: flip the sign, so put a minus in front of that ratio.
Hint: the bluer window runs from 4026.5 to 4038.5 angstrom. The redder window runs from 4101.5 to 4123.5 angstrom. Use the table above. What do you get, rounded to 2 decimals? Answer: -0.99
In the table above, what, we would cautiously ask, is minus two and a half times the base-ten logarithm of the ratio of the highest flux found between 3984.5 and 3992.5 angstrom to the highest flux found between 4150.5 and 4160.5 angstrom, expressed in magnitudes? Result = 0.11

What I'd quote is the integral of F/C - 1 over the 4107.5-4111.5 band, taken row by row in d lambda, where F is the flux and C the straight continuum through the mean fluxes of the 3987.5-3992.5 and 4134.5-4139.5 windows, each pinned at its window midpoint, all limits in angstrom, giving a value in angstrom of -0.36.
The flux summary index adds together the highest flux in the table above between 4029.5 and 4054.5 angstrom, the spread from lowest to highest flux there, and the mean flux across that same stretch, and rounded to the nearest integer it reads 233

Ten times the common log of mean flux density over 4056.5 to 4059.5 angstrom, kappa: 20.6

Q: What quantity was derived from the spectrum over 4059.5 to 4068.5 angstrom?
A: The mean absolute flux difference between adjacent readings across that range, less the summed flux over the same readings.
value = -931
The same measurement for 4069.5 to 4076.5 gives -750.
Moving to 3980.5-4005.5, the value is -2802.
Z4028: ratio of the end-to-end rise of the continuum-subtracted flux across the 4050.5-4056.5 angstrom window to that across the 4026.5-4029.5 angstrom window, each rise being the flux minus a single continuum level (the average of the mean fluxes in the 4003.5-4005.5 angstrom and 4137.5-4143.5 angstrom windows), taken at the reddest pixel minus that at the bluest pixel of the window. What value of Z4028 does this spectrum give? 9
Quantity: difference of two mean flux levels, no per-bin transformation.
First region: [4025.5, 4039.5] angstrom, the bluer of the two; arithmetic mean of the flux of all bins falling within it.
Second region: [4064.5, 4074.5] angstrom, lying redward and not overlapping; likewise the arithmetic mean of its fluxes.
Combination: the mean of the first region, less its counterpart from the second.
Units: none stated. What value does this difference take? 10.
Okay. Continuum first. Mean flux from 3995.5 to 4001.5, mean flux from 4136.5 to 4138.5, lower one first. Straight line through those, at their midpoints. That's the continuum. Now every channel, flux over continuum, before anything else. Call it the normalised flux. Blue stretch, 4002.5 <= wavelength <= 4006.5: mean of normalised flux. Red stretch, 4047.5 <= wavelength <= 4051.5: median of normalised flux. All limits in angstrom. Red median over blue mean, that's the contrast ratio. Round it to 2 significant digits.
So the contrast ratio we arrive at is 0.89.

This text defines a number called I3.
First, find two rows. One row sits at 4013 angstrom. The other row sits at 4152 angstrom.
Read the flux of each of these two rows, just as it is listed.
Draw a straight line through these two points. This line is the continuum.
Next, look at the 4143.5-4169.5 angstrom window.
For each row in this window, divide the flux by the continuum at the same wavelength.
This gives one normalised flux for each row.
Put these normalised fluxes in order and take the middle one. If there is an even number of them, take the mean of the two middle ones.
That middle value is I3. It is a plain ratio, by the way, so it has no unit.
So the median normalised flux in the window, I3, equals 0.992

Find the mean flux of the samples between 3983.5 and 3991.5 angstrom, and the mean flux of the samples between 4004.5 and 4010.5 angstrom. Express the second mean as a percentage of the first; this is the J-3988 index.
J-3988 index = 106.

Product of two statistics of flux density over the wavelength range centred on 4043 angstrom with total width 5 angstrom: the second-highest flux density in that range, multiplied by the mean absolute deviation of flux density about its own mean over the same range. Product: 78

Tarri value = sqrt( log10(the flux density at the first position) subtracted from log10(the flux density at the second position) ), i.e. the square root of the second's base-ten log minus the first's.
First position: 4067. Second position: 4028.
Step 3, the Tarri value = 0.25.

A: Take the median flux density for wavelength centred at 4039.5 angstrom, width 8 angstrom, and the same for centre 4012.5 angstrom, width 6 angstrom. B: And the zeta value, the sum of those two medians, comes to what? 232.5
